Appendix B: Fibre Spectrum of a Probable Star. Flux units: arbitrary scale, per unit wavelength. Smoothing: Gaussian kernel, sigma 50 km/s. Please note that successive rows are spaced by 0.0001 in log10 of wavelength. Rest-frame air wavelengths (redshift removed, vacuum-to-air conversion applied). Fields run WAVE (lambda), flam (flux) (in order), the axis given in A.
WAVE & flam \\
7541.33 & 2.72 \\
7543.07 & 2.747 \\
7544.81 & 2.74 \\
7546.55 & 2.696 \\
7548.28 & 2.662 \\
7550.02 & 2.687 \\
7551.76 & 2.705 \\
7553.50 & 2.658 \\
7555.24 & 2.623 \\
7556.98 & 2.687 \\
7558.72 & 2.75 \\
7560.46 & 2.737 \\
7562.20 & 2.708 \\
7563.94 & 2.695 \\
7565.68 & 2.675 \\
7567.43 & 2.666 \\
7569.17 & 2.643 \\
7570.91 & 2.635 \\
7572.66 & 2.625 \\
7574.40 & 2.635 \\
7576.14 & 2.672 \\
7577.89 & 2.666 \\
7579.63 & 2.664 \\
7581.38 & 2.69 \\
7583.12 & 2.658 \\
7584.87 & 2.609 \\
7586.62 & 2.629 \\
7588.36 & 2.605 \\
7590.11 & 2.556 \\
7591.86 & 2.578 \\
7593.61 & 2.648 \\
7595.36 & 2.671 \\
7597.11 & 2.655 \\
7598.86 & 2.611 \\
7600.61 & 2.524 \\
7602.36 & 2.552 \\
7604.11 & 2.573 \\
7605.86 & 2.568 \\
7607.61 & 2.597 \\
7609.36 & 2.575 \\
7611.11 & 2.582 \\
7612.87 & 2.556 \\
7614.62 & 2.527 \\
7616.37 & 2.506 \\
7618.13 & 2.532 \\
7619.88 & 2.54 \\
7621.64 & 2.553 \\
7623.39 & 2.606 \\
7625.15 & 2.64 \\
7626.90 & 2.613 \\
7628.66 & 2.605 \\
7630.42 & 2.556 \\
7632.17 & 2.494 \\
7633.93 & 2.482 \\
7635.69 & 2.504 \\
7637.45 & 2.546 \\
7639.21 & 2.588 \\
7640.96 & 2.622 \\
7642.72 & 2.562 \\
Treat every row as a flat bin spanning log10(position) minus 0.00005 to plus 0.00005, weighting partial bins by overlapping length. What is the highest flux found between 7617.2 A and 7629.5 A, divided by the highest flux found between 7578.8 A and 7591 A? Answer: 0.981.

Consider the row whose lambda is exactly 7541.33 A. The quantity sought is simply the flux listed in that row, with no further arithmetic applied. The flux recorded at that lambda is 2.72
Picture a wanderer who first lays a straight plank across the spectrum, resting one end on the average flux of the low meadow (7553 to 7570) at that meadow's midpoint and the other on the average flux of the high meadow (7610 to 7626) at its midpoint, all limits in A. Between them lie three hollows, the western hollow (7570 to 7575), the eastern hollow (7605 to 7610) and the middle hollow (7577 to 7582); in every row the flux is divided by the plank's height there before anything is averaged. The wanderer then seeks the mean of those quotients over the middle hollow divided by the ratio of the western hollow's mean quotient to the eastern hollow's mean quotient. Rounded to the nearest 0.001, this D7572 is 1.020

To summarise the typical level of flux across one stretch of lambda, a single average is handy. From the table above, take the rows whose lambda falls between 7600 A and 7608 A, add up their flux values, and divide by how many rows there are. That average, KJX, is 2.56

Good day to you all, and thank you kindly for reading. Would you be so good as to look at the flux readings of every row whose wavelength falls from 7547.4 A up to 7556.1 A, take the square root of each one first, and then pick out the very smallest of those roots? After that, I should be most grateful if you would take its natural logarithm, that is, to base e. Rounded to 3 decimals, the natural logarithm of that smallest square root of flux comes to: 0.482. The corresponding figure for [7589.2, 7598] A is 0.469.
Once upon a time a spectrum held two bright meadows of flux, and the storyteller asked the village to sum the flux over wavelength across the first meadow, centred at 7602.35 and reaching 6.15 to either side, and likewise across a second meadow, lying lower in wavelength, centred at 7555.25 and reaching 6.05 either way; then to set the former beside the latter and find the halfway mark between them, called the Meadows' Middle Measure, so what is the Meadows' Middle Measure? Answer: 32.2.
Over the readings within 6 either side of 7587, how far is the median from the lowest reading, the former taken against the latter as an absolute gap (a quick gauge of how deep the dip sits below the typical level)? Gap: 0.05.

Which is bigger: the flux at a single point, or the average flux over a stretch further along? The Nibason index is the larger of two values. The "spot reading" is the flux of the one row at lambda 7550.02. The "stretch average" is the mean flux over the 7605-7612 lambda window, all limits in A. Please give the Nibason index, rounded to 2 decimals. 2.69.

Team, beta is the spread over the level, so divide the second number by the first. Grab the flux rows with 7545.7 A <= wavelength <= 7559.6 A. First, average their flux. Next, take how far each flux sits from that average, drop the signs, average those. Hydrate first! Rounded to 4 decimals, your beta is 0.0100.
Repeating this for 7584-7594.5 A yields 0.0095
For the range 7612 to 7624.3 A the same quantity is 0.0087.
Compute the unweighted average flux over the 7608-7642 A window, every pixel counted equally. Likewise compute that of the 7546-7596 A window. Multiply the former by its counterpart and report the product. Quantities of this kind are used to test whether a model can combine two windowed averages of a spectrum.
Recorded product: 6.81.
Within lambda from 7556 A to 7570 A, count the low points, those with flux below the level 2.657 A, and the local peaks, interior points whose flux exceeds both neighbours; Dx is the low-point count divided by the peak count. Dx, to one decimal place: 1.0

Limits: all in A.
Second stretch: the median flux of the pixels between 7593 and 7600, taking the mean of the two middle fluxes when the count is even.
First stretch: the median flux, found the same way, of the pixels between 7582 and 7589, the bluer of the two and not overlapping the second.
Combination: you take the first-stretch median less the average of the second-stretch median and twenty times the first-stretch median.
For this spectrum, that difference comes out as -24.9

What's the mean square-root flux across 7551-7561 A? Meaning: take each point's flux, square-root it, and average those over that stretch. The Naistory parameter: 1.64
